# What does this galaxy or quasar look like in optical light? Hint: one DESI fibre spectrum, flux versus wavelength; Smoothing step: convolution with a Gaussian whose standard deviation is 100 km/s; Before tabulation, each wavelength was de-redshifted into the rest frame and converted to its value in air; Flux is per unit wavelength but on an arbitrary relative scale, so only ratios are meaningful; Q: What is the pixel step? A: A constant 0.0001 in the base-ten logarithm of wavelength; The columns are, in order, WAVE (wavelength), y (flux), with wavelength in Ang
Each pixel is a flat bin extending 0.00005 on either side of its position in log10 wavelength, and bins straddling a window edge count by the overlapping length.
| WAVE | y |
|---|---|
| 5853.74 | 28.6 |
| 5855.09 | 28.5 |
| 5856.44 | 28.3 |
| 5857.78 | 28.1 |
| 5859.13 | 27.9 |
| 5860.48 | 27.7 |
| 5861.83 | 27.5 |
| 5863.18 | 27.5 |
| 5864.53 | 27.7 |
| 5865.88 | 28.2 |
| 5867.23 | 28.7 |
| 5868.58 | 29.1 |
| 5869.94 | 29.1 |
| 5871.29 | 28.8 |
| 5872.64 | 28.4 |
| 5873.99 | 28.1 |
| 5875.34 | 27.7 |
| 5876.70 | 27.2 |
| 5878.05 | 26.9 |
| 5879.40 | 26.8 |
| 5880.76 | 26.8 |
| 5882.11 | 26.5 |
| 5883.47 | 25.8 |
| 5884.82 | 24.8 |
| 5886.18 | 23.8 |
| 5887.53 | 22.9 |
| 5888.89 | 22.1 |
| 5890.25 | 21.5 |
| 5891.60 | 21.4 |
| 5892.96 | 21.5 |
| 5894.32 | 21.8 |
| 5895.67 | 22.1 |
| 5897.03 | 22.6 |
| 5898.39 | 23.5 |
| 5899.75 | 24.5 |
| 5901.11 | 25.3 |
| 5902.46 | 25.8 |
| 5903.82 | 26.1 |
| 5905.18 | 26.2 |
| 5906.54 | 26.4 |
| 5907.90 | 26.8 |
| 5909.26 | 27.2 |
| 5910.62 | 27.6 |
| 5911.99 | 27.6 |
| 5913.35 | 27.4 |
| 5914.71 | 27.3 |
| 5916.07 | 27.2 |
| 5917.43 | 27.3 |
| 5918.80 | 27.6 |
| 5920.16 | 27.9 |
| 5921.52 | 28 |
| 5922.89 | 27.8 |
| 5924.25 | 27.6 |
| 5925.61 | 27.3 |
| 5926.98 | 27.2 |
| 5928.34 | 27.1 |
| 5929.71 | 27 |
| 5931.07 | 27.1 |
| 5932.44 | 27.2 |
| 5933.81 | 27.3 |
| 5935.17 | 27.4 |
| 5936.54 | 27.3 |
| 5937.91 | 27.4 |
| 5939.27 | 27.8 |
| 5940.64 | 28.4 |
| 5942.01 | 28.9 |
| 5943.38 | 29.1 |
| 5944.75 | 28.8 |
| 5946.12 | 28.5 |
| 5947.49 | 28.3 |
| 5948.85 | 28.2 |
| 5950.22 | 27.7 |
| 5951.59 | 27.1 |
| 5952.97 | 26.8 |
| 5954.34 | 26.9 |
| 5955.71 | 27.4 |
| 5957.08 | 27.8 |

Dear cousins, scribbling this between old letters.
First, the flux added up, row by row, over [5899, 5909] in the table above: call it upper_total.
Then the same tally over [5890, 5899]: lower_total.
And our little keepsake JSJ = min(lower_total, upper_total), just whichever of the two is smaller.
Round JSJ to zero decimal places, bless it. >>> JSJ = 154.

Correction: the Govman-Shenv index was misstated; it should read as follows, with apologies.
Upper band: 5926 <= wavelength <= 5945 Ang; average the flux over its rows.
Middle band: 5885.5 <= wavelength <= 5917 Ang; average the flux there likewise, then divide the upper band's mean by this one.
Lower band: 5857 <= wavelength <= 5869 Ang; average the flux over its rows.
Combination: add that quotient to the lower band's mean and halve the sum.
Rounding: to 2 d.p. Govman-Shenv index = 14.58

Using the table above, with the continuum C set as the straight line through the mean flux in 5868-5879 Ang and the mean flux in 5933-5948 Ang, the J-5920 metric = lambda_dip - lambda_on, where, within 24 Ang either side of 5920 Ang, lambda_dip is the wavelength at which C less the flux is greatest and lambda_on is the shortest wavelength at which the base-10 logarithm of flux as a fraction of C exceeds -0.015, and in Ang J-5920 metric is -12.2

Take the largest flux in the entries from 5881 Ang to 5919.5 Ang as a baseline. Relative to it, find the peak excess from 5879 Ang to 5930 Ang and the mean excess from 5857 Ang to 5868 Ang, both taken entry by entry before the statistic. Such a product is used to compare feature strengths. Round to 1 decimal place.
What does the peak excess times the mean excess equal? 0.1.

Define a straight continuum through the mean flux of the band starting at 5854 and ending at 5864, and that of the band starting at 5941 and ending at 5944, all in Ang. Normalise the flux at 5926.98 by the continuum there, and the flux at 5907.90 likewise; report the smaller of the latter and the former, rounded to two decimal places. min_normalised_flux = 0.94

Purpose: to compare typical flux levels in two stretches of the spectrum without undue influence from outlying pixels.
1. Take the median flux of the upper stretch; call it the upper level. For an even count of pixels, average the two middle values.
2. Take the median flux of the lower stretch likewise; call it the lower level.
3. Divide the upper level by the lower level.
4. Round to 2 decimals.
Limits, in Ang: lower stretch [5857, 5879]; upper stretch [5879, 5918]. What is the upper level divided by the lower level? 0.92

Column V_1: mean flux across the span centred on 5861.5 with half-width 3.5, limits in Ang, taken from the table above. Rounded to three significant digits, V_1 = 27.7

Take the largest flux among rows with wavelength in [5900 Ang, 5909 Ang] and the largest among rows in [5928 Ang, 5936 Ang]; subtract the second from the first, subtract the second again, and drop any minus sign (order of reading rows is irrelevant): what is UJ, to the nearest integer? 28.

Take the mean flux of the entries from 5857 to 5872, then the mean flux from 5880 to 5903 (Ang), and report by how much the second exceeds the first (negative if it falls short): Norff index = -4.5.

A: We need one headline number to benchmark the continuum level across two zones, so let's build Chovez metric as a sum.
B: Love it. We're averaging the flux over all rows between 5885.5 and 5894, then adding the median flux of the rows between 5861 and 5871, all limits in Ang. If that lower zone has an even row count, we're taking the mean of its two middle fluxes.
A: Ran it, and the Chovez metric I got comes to 50.4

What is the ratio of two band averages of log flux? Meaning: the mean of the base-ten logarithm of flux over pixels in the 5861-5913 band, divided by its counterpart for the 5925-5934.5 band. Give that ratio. 0.98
